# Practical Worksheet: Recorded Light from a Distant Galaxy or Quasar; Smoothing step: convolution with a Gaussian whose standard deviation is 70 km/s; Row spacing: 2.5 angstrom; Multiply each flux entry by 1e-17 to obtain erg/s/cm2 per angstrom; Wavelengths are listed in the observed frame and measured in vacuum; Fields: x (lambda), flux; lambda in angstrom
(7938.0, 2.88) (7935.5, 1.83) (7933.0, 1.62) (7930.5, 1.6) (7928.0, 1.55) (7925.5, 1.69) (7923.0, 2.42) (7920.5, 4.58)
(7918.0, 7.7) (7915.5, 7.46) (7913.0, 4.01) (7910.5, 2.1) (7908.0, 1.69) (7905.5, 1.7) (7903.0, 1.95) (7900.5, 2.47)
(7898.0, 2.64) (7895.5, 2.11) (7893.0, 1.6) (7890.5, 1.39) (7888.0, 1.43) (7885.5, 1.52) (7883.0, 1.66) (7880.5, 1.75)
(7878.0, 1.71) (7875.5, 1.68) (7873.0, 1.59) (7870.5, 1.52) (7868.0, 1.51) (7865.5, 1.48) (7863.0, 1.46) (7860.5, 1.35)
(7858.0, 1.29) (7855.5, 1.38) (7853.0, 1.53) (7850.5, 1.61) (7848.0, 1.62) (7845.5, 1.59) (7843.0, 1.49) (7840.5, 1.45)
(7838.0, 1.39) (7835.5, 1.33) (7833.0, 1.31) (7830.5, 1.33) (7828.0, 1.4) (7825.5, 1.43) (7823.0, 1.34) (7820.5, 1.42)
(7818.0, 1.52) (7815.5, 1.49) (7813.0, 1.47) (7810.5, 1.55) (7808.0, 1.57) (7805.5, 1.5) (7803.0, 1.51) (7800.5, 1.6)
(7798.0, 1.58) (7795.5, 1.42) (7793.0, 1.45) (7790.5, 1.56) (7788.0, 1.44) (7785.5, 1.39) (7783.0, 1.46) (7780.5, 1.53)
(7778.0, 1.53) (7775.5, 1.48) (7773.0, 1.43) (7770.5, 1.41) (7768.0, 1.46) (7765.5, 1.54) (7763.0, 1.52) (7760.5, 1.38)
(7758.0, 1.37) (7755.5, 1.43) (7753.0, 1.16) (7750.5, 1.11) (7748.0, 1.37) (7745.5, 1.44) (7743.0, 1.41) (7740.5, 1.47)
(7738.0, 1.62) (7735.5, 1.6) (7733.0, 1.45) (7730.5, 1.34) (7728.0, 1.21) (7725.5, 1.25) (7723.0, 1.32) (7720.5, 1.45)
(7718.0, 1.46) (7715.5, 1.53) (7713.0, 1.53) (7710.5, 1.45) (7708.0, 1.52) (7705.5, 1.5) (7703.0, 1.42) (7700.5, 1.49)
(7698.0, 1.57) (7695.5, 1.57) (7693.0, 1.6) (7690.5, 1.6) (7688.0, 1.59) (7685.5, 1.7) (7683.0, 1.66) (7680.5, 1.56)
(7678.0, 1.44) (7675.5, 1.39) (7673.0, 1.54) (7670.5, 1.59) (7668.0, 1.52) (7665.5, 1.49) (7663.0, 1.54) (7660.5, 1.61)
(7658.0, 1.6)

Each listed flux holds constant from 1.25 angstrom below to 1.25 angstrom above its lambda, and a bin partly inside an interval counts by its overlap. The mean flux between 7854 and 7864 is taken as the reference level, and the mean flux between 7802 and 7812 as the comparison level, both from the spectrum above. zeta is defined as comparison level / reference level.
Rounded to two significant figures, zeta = 1.1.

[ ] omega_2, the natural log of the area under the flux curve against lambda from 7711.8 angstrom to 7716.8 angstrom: 2.03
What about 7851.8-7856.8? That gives 1.98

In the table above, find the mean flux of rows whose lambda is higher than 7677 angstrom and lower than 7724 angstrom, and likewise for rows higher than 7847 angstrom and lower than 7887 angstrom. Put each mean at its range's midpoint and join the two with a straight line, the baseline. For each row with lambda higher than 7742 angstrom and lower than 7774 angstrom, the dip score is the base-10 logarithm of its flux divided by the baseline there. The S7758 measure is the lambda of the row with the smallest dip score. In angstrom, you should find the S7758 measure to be 7750.5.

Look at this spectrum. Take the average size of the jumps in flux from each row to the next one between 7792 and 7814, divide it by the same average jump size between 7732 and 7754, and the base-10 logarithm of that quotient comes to -0.22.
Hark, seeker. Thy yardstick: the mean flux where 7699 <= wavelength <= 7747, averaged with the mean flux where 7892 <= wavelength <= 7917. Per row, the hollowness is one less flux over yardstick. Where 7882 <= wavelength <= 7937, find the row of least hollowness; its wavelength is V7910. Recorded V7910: 7918.0 angstrom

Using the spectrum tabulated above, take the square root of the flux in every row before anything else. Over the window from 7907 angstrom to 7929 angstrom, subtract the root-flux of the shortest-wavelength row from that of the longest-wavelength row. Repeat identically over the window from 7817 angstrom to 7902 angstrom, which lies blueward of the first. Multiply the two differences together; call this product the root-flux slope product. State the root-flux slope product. -0.019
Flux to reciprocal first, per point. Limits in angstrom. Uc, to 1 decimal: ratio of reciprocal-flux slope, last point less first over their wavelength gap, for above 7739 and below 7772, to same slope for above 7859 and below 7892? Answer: -1.4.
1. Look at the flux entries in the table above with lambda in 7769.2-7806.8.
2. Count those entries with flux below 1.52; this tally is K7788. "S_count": 10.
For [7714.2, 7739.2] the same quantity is 7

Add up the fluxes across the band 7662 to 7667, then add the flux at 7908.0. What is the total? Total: 4.7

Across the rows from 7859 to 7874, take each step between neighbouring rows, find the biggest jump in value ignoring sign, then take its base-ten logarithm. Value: -1.0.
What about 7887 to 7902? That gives -0.3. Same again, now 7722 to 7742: -0.8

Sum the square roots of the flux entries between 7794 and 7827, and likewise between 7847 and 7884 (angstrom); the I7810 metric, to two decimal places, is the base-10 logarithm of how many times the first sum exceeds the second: -0.07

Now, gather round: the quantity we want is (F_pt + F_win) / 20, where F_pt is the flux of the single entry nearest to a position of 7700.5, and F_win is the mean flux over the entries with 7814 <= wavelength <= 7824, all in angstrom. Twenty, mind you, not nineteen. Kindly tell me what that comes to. 0.147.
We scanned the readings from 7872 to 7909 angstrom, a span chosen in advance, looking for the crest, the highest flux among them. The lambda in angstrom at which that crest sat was 7898.0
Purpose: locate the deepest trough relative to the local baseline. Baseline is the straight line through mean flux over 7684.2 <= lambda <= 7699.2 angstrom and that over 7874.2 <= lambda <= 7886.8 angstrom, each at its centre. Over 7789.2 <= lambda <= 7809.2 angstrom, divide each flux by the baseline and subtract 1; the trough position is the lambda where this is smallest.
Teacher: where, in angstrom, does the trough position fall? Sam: 7795.5 angstrom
